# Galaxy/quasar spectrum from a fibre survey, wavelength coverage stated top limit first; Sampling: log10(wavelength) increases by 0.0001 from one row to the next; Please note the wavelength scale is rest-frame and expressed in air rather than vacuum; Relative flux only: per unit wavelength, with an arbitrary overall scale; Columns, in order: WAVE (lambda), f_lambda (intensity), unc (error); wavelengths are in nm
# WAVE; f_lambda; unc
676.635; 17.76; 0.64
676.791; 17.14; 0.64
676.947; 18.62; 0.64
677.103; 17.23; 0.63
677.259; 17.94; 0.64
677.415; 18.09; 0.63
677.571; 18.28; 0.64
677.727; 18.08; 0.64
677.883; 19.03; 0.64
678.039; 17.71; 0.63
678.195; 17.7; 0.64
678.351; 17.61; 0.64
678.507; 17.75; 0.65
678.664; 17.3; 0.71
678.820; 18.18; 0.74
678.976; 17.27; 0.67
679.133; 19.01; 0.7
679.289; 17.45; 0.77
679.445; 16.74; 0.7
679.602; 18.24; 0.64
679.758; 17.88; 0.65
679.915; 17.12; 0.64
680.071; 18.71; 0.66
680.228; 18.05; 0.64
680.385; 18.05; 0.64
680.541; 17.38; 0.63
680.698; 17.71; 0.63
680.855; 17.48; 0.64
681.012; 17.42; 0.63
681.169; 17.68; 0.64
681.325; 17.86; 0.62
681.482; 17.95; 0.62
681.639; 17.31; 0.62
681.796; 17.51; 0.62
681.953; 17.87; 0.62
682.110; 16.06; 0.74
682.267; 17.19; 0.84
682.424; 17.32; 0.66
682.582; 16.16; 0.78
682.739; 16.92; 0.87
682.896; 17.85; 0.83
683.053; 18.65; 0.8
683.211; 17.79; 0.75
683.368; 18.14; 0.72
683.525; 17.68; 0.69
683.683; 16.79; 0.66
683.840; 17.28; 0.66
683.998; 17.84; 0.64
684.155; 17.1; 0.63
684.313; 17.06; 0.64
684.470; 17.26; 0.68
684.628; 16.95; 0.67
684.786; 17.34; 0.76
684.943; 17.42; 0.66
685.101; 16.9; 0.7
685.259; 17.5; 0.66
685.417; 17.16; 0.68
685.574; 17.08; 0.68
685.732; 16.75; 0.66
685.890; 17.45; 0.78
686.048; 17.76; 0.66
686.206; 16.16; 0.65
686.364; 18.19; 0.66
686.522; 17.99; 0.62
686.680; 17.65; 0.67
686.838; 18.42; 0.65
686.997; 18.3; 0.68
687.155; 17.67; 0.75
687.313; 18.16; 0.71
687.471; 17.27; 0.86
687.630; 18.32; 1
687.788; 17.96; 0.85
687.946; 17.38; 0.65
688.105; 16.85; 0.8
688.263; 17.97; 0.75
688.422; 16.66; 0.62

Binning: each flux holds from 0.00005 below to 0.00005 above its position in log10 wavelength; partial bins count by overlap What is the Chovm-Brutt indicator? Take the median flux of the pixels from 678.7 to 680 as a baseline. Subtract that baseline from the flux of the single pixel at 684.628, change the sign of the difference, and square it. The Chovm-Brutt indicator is 0.51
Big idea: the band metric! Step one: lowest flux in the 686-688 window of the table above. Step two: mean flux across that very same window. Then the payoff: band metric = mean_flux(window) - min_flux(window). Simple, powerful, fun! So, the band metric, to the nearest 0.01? 1.63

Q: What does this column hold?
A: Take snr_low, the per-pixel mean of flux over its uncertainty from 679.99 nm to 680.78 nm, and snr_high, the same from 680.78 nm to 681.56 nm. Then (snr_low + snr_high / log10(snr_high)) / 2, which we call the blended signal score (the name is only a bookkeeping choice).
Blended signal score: 23.7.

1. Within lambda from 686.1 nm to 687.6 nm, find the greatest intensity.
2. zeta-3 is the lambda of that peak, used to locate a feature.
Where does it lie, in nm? 686.838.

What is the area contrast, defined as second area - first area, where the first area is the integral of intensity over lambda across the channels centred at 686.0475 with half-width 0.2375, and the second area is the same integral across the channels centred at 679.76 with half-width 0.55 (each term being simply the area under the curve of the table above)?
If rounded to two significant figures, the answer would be 11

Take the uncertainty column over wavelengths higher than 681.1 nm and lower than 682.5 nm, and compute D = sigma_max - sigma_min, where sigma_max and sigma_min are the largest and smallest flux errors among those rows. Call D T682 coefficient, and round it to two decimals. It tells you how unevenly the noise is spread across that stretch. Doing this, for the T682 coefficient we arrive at 0.22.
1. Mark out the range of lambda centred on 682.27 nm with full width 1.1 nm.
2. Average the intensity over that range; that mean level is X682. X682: 17.0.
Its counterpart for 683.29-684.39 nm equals 17.4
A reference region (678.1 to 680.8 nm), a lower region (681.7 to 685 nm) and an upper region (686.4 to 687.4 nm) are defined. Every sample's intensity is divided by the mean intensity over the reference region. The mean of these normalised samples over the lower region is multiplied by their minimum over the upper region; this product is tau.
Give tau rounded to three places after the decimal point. 0.969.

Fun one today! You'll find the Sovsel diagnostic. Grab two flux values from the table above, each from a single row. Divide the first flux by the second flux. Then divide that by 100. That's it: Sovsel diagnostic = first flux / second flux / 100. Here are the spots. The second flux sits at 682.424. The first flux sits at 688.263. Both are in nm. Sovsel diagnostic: 0.0104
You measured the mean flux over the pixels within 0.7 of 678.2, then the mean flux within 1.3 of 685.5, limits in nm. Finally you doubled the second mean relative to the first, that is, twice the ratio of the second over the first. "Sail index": 1.93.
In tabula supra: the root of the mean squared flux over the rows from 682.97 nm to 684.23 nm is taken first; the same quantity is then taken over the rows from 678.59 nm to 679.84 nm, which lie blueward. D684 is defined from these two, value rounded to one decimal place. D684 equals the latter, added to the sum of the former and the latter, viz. 53.2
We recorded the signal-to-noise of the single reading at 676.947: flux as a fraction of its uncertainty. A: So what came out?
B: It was 29.1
